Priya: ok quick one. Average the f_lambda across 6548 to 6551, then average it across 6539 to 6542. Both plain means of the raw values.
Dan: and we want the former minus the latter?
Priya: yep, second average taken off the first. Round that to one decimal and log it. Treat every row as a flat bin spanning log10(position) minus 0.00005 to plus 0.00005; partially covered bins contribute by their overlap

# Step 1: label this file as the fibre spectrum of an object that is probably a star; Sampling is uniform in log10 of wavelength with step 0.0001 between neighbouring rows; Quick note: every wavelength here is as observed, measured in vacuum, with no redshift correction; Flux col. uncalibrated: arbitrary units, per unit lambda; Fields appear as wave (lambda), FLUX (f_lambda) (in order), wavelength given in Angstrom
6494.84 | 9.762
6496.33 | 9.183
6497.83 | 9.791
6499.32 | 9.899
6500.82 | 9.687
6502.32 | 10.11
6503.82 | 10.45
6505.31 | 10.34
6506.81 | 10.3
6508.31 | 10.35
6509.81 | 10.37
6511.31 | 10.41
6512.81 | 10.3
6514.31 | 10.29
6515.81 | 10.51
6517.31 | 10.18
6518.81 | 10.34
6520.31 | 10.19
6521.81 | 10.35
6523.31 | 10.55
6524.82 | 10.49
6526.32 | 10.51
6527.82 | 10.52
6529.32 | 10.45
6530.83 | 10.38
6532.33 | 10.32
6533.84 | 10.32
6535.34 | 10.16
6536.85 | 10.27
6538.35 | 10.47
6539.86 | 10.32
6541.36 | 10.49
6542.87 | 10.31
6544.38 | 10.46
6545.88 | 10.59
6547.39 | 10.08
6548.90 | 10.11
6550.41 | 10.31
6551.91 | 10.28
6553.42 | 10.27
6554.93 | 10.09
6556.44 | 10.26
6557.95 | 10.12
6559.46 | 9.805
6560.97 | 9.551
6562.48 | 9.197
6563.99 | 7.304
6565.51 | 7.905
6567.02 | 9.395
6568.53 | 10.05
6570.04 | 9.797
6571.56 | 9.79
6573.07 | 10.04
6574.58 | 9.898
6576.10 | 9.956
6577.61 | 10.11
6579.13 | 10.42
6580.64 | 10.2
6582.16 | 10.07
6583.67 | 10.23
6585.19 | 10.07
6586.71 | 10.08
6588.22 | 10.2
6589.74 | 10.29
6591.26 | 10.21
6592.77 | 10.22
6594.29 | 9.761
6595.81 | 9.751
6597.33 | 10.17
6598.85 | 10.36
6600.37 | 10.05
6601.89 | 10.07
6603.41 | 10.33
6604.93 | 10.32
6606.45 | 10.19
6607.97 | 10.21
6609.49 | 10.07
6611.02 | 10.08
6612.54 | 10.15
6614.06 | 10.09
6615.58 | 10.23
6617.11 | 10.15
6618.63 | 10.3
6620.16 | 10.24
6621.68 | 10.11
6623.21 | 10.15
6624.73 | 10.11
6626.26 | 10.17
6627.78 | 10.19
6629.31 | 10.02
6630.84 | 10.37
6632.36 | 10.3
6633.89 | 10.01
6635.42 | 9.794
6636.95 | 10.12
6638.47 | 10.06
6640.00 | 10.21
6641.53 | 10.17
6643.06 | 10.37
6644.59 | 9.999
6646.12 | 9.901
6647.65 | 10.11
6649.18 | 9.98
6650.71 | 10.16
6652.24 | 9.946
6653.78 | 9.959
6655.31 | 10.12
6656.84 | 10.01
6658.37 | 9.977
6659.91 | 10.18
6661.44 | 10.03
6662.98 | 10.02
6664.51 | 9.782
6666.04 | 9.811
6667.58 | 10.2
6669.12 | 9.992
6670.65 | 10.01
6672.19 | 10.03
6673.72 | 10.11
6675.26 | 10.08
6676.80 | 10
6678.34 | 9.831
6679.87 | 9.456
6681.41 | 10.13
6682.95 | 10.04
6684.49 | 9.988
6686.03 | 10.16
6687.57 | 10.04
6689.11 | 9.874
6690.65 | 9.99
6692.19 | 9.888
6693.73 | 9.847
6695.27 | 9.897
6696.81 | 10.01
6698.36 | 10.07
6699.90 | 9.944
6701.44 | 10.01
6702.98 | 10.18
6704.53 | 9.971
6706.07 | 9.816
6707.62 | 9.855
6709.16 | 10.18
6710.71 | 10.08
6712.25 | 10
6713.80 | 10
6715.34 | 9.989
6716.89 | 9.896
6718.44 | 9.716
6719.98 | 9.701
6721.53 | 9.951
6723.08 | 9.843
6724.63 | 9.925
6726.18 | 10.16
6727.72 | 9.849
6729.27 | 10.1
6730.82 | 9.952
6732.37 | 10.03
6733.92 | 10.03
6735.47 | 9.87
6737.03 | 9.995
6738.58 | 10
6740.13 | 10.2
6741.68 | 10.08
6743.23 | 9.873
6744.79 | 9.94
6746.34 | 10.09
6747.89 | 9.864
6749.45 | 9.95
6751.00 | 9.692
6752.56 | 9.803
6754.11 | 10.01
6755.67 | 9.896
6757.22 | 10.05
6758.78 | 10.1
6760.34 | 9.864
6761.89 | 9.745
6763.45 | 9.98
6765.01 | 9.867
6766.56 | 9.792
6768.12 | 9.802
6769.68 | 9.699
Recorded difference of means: -0.2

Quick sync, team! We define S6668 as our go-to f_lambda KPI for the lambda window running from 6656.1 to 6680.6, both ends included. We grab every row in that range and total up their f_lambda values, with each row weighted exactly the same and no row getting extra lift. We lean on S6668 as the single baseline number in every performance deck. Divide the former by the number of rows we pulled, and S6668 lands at 9.97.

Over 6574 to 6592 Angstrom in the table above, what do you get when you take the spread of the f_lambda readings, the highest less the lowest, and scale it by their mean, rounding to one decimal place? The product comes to 5.3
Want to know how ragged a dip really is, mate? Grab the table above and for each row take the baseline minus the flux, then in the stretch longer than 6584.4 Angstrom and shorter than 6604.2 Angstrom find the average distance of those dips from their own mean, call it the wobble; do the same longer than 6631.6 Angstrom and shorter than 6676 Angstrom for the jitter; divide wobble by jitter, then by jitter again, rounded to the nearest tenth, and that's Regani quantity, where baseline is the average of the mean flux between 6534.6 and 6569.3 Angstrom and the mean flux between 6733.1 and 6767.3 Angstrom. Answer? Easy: 12.7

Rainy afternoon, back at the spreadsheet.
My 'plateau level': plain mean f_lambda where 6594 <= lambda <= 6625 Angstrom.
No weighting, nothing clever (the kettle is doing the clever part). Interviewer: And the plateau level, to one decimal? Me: 10.1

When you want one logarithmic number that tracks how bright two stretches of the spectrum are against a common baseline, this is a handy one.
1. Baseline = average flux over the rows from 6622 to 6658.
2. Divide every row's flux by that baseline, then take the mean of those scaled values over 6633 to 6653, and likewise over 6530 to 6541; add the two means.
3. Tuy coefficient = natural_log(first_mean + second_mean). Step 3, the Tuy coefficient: 0.703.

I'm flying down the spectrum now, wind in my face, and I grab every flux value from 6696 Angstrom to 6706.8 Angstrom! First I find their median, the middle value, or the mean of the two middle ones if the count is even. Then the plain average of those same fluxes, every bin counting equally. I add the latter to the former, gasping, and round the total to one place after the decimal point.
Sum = 20.0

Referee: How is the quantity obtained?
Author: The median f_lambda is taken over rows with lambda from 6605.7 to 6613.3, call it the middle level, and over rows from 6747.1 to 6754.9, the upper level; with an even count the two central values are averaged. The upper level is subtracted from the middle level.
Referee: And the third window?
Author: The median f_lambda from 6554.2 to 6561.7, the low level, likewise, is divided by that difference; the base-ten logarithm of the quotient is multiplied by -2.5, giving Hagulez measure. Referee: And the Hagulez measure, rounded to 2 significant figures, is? -3.9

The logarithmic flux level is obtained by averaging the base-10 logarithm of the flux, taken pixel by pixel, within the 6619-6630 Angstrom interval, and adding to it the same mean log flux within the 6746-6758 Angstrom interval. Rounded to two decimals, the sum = 2.00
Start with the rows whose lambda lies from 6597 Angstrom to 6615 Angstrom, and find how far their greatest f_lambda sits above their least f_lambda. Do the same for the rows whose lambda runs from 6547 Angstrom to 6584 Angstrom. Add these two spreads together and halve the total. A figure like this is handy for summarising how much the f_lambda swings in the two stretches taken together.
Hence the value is 1.7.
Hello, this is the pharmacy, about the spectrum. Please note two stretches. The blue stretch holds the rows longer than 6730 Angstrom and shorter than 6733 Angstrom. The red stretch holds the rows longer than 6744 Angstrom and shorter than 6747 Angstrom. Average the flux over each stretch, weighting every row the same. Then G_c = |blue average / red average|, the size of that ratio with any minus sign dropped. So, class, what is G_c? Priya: 1.00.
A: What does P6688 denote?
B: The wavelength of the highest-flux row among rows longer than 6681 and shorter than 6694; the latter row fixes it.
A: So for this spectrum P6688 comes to 6686.03 Angstrom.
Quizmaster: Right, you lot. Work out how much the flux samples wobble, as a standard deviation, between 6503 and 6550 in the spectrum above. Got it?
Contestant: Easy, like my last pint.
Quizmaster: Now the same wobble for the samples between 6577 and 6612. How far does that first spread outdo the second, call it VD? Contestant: -0.03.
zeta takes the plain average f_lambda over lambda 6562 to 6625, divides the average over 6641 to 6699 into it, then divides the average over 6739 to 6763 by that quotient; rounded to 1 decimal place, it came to 10.0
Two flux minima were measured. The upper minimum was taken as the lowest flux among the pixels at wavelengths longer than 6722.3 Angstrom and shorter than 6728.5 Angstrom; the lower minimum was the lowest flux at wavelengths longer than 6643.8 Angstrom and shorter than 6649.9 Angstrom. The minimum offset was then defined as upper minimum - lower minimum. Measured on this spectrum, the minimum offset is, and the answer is -0.1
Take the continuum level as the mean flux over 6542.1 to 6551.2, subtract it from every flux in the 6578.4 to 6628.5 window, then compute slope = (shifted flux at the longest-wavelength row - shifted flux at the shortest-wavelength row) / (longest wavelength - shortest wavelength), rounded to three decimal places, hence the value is -0.005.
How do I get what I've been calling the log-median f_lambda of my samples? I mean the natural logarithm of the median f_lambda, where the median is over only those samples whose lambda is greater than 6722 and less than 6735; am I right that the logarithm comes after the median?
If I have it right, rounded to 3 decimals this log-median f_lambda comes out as 2.302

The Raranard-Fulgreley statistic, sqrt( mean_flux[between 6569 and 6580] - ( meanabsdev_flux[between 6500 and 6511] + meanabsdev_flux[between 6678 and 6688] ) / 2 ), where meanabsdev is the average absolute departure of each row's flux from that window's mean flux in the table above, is 3.13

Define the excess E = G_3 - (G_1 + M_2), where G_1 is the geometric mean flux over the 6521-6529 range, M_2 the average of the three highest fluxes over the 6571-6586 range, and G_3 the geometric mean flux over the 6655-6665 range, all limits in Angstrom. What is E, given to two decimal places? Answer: -10.75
